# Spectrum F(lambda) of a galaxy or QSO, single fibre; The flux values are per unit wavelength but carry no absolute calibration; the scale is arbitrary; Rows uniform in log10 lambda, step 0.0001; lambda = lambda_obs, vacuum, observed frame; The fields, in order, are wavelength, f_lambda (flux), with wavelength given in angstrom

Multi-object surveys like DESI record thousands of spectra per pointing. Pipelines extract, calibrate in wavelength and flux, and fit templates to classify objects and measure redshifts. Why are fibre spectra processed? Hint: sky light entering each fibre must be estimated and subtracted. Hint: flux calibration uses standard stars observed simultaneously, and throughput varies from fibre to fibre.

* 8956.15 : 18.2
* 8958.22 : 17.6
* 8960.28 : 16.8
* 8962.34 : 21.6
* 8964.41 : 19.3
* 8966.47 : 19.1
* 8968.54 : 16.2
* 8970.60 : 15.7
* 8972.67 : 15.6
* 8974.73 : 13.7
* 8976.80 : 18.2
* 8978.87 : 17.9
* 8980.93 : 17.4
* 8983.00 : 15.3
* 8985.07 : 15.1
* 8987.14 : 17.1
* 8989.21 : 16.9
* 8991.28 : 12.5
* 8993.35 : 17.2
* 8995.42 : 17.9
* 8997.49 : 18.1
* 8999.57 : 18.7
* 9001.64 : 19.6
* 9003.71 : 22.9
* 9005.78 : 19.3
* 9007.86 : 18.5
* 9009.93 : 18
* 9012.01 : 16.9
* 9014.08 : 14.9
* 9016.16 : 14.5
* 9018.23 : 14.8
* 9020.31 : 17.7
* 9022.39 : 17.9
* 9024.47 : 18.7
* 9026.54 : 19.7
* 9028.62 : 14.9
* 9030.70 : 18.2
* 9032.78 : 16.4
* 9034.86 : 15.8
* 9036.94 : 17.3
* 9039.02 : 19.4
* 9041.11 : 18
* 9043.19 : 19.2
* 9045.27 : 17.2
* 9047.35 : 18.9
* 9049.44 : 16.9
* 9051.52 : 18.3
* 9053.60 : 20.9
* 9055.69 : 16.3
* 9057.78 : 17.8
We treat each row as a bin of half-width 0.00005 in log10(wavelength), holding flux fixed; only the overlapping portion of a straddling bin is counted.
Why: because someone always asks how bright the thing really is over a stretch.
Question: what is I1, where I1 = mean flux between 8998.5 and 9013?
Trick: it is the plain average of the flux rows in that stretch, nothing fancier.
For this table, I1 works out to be 19.1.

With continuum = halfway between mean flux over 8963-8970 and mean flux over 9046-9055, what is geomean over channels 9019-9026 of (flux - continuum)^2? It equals 0.2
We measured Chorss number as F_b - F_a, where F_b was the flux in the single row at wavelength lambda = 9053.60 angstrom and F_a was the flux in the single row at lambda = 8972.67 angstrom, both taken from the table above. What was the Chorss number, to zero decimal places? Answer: 5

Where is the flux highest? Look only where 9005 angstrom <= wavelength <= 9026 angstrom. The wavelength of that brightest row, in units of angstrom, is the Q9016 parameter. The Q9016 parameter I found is 9005.78 angstrom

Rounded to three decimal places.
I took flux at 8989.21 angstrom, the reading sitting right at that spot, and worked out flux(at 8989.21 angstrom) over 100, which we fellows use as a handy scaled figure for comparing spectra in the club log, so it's 0.169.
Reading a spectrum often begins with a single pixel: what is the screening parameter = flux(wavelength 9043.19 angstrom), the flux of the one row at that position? 19.2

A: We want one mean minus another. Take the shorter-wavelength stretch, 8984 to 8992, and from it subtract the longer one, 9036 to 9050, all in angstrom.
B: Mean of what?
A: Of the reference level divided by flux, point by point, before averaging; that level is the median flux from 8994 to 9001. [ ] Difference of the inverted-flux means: 0.19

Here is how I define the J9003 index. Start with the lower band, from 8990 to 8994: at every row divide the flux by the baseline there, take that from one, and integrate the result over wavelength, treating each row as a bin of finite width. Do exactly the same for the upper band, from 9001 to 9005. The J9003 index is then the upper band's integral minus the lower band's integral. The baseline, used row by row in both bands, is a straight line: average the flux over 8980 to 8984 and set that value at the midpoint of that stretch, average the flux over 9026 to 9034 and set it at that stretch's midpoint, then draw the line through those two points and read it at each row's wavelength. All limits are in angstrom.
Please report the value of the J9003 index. -1.5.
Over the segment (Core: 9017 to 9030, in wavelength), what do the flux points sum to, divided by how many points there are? 17.3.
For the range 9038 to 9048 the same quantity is 18.5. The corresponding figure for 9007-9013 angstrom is 17.8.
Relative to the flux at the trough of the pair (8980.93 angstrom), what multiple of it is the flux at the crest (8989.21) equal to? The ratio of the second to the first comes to 0.97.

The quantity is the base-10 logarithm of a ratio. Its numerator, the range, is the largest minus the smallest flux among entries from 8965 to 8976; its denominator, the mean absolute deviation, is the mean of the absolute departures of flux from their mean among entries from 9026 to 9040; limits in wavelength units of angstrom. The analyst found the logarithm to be 0.57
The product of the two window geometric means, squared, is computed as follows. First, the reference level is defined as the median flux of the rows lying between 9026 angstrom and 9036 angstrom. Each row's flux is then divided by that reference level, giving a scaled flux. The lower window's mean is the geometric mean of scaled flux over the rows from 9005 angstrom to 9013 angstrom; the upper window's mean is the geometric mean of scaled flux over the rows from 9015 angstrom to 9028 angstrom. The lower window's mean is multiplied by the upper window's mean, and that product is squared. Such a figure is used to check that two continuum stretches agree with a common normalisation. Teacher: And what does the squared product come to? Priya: 1.33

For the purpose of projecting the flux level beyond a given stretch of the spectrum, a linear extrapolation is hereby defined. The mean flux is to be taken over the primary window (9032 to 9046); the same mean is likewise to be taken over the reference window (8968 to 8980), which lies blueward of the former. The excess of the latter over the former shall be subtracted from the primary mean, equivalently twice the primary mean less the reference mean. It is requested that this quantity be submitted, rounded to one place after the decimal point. 19.0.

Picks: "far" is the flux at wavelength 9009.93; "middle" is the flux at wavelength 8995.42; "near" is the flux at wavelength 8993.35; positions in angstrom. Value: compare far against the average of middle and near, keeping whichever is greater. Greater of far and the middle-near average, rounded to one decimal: 18.0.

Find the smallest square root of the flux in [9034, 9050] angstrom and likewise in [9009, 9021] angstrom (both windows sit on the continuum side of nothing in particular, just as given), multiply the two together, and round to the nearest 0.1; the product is 15.1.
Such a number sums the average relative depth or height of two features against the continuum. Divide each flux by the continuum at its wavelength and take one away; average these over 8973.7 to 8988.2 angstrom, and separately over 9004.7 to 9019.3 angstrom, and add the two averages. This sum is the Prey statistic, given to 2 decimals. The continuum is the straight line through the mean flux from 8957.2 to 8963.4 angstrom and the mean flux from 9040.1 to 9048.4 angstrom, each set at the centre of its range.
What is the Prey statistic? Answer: -0.21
